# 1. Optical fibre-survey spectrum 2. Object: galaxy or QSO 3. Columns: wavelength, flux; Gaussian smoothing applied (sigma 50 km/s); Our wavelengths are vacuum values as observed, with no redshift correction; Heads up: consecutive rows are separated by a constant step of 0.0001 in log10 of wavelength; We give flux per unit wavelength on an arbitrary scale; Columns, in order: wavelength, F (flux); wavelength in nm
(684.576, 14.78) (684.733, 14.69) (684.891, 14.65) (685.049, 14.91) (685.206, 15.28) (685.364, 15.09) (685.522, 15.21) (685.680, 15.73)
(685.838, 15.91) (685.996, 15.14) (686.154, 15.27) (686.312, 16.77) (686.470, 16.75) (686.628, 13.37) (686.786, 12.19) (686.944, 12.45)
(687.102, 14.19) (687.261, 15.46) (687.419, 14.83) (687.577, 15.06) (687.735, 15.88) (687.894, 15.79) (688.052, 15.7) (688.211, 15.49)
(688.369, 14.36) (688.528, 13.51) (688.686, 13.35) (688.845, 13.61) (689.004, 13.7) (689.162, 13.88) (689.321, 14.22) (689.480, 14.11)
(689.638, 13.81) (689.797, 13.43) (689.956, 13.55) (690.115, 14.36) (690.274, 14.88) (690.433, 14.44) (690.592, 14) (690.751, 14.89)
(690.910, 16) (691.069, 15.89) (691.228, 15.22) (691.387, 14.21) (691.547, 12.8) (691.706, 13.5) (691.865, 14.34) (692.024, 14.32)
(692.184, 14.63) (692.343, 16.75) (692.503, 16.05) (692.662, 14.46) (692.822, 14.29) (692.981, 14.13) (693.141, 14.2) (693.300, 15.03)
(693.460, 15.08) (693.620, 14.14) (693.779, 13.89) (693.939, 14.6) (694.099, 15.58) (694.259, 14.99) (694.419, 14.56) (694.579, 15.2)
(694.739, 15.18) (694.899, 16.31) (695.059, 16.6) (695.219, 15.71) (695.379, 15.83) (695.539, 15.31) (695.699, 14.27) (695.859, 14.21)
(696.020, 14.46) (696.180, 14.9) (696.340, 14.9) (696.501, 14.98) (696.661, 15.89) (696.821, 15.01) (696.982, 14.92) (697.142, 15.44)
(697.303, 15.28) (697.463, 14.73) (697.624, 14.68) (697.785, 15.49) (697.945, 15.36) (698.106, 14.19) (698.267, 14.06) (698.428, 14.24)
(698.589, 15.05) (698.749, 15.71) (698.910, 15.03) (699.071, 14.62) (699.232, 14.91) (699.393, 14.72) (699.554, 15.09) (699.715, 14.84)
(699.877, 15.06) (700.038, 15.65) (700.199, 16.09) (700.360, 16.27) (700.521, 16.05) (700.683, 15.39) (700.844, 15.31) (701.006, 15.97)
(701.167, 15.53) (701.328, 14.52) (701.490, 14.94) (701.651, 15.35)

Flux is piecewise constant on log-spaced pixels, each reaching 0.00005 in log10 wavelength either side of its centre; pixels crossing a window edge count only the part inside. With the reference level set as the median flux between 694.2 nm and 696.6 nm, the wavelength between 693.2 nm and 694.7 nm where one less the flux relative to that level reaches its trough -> 694.099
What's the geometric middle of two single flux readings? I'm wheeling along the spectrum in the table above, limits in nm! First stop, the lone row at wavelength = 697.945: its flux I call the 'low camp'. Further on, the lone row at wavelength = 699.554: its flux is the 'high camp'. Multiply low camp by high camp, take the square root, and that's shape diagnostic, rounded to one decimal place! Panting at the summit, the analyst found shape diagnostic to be 15.2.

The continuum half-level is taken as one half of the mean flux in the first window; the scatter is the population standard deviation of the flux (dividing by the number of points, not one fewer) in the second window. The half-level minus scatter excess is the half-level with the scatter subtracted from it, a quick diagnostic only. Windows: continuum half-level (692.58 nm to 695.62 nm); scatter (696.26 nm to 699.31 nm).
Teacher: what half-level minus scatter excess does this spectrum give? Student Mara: 7.0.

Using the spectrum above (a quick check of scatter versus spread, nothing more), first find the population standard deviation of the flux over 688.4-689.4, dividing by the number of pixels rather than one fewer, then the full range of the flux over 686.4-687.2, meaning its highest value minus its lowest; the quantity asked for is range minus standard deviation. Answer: 4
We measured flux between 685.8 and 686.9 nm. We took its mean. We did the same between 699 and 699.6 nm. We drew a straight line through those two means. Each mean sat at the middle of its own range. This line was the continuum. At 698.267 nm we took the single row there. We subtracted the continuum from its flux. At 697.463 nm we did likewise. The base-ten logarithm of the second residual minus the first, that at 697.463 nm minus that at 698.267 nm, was -0.18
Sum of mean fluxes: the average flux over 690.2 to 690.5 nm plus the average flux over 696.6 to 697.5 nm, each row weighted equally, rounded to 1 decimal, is 29.9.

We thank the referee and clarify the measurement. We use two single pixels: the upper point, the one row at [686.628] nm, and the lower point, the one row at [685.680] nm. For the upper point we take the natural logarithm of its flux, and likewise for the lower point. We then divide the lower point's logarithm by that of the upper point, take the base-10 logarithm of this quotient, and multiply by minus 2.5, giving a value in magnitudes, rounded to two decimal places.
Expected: -0.07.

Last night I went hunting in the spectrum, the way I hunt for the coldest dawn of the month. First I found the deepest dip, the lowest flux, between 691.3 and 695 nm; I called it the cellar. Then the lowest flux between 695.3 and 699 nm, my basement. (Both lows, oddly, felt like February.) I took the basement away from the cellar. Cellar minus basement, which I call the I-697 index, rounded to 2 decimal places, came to -1.26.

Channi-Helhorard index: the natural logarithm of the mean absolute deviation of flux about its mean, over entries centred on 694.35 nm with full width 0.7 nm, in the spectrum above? -1.18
